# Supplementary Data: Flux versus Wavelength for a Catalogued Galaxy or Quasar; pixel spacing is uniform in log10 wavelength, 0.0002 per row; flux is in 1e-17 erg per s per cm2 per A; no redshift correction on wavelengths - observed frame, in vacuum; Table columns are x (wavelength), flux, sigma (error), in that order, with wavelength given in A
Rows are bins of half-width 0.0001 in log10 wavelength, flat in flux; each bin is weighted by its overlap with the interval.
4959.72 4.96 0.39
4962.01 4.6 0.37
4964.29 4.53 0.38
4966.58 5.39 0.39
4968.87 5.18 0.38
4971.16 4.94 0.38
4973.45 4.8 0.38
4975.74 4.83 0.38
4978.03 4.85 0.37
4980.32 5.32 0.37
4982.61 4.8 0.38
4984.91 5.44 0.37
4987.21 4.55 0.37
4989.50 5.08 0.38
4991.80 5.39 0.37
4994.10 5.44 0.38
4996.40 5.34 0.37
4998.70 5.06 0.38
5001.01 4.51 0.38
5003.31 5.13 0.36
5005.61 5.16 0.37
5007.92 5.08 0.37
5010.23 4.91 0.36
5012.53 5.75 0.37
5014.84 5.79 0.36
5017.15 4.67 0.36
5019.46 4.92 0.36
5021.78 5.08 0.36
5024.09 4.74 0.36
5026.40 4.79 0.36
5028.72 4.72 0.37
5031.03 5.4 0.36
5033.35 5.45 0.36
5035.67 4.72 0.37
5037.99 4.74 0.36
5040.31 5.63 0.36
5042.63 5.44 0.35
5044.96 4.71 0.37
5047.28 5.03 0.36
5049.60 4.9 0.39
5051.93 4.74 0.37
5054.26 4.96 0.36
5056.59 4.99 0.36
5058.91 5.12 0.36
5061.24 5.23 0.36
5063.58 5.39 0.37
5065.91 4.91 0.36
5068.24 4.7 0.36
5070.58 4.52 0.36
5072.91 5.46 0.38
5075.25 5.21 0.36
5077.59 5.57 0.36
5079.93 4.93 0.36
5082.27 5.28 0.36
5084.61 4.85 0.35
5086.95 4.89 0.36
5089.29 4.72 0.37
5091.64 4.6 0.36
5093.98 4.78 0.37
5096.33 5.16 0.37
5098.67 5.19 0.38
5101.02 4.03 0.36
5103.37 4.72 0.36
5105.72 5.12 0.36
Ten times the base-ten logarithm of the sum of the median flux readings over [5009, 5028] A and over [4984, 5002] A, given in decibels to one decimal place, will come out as 10.1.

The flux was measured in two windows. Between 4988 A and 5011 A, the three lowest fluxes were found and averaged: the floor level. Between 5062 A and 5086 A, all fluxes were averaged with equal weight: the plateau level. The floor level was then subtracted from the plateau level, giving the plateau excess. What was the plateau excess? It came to 0.255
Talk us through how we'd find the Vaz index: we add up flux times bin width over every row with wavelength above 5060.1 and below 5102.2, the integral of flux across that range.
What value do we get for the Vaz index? 209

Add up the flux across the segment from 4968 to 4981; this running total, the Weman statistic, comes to 29.9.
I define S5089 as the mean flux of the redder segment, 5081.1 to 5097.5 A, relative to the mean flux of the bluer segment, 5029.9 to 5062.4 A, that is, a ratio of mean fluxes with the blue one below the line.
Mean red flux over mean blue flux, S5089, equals 0.965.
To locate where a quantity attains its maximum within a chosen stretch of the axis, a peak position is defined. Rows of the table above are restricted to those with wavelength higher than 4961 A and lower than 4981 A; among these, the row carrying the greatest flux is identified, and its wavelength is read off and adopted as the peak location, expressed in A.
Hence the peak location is 4966.58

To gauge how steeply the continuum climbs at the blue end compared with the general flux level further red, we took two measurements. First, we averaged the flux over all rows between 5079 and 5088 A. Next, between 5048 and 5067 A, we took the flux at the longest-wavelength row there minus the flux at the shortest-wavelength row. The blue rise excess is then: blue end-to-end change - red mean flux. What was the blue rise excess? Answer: -4.98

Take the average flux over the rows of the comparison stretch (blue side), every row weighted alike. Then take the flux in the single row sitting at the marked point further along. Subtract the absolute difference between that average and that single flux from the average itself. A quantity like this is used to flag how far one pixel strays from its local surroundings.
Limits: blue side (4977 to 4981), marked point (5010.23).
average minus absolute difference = 4.91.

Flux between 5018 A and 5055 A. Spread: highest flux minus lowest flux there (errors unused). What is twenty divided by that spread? 21.7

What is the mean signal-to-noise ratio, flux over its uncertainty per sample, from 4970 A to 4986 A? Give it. 13.31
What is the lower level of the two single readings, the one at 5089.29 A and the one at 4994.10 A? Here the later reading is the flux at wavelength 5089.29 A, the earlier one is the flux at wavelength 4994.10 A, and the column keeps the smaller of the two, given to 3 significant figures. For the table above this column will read 4.72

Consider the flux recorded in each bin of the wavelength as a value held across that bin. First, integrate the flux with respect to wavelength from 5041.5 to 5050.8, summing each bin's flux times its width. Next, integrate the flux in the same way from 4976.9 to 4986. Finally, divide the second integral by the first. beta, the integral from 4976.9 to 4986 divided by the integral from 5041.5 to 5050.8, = 1.00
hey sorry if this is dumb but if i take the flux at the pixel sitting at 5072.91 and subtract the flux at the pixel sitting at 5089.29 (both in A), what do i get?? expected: 0.7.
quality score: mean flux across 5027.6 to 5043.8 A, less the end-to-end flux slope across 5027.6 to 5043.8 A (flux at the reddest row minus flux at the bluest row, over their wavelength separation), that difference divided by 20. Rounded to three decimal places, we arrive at 0.255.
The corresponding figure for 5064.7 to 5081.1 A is 0.252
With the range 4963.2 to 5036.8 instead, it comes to 0.253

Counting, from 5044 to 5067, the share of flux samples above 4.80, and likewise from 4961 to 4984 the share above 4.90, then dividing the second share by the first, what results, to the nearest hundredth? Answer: 0.50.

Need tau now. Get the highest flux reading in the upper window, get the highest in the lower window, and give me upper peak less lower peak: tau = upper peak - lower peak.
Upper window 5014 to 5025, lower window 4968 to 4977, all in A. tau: 0.61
